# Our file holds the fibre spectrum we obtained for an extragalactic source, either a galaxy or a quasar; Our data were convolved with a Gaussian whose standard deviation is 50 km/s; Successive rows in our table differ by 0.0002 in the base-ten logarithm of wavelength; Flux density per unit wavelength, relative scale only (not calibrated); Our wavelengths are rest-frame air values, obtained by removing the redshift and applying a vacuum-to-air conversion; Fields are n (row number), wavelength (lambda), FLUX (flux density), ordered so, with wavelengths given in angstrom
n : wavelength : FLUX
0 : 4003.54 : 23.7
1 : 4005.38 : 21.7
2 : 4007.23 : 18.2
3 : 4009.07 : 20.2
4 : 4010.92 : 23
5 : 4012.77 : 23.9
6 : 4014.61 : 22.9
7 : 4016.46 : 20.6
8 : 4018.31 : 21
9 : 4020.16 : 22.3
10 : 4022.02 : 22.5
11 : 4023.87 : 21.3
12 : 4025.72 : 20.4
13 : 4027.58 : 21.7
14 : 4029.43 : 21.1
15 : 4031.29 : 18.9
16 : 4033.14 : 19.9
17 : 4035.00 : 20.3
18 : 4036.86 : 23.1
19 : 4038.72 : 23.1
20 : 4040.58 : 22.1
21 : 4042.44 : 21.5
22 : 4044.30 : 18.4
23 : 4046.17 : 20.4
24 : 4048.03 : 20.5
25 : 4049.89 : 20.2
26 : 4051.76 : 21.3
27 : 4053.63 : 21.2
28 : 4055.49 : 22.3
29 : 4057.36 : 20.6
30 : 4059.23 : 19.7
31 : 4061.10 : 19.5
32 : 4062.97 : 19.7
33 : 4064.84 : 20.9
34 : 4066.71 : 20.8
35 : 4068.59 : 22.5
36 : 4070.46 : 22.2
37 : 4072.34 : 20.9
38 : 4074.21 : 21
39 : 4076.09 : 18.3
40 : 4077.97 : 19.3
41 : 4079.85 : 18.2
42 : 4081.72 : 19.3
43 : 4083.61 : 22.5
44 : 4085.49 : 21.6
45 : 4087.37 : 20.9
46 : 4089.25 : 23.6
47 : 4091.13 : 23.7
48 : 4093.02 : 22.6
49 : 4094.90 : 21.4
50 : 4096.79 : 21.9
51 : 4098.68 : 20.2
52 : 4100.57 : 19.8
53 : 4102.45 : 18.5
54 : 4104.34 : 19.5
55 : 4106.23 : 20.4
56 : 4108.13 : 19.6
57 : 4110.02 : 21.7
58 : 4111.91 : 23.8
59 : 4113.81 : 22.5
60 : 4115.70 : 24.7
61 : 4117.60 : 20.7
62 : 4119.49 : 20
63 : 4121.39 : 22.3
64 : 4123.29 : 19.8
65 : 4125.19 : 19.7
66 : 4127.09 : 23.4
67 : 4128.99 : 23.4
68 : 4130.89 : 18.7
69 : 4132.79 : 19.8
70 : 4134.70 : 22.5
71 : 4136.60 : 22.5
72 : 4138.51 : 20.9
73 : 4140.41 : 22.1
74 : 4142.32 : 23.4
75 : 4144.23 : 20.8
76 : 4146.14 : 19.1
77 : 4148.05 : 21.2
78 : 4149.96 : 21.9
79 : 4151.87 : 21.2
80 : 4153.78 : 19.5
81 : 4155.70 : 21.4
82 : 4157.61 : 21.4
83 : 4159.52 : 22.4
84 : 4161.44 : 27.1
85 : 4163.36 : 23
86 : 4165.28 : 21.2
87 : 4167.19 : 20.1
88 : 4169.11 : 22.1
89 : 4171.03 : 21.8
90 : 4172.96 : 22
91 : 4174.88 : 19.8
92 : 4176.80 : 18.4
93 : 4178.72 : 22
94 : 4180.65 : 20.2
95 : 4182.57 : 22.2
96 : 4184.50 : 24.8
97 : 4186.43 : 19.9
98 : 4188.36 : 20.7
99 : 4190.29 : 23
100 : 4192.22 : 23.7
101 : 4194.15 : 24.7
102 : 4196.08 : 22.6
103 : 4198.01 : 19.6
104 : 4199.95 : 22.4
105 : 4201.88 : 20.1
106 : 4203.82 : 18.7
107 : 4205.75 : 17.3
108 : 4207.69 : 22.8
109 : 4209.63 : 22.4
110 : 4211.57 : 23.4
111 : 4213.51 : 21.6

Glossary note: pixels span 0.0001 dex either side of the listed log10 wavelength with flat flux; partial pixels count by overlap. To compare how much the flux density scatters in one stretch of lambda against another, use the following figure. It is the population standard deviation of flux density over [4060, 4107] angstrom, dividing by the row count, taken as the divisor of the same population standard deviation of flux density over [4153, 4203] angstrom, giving 1.2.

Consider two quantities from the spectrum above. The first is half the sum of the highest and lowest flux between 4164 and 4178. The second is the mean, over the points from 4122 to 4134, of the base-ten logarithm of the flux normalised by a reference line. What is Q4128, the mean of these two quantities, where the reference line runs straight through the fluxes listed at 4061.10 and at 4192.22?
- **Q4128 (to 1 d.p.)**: 10.1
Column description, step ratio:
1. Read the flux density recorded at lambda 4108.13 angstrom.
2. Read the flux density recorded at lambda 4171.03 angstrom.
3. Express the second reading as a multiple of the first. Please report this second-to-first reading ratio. 1.11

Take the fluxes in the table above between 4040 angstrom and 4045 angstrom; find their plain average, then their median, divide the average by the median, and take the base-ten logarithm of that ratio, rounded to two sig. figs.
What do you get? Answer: -0.017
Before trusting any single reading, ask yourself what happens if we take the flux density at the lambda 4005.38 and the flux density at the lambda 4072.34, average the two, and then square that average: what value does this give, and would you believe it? 454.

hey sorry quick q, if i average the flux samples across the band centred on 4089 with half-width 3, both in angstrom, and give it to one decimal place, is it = 22.7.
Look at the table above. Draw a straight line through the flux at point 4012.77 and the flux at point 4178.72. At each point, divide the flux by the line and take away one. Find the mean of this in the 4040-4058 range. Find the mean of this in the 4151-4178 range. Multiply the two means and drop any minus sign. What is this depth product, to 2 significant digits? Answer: 0.0032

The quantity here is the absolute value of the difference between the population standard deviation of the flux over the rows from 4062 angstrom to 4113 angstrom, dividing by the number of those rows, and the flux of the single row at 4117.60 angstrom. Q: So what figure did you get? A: 19.1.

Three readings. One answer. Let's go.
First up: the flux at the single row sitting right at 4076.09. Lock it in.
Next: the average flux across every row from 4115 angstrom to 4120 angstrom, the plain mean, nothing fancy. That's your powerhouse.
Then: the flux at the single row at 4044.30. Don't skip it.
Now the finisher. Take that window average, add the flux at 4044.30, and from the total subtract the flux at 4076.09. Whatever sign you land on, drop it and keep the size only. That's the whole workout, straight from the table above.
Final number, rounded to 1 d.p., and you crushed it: 21.9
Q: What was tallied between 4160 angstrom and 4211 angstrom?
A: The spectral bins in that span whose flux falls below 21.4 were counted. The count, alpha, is 11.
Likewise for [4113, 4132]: 5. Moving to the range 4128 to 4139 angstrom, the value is 3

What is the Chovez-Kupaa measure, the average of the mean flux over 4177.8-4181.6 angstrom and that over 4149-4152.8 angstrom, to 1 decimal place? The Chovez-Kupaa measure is 21.3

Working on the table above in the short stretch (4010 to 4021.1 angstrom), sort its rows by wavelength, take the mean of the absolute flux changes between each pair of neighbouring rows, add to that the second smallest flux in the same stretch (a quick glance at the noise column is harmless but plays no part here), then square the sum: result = 492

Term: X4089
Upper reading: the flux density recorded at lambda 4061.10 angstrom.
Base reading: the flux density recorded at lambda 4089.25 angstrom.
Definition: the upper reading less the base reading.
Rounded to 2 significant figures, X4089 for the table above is -4.1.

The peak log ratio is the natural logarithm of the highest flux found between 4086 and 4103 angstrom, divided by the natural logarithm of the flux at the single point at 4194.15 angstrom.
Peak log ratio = 0.99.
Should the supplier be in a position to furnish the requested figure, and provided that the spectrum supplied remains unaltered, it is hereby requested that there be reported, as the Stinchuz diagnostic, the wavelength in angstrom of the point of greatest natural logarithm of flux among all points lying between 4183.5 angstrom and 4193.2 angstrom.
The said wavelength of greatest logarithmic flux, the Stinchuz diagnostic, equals 4184.50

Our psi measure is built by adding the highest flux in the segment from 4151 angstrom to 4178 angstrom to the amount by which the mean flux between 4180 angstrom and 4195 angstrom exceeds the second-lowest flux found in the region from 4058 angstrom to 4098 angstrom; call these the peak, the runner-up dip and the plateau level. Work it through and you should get 31.2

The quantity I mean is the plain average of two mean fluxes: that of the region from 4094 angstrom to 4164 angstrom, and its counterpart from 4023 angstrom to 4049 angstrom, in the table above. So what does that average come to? 21.2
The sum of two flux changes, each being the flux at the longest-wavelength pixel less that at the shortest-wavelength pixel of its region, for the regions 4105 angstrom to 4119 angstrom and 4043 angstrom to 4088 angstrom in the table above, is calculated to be 2.8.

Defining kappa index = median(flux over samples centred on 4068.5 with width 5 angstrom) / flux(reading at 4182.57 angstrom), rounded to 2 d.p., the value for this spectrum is 1.00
